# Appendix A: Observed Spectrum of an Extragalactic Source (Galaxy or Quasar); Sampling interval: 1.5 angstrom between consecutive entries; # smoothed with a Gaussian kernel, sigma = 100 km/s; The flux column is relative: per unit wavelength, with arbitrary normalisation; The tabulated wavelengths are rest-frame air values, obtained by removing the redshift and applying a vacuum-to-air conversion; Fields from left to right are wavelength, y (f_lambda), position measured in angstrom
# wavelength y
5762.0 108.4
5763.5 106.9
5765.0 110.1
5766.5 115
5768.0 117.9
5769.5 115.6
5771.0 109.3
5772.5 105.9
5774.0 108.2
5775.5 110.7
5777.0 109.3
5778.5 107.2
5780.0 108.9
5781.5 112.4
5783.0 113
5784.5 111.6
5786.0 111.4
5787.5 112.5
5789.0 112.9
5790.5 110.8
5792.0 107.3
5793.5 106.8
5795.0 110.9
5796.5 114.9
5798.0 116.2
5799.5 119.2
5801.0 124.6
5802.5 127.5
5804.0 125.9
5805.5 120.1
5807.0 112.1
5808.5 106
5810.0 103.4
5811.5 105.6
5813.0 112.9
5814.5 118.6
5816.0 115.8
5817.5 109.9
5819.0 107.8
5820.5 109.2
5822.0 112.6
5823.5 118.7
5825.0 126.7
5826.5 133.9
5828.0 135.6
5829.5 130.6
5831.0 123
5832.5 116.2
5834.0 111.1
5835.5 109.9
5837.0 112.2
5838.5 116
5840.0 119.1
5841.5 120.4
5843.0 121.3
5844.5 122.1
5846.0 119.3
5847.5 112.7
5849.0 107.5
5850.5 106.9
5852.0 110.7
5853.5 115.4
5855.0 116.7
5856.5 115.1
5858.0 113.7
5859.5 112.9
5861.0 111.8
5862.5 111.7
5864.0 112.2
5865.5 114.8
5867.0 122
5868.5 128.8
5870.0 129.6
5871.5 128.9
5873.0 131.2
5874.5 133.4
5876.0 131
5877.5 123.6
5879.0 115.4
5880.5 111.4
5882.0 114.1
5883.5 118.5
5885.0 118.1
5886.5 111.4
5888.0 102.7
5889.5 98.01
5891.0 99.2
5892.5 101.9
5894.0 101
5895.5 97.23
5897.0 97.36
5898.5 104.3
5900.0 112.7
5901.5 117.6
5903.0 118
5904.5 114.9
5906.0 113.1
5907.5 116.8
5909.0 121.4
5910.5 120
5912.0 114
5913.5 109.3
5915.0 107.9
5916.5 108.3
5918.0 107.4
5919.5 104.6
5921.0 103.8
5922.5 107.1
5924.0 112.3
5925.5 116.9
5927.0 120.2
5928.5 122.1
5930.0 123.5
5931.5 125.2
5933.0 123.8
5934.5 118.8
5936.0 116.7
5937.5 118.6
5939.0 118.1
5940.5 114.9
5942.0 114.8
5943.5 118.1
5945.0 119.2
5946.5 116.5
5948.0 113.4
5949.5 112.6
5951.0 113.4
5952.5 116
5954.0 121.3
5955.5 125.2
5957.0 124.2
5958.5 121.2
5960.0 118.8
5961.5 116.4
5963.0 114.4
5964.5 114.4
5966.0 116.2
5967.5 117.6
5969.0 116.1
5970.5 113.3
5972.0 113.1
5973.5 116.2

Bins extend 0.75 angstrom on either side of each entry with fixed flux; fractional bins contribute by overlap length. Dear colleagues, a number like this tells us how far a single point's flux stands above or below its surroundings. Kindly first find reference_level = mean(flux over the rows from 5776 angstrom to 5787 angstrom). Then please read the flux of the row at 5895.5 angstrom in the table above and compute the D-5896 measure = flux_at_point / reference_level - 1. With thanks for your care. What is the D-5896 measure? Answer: -0.12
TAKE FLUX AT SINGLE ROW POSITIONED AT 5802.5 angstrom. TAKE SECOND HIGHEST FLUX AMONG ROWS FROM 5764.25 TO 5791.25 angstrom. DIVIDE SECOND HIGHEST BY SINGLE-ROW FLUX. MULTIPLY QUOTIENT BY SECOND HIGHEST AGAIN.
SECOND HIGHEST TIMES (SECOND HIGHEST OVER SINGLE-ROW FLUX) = 105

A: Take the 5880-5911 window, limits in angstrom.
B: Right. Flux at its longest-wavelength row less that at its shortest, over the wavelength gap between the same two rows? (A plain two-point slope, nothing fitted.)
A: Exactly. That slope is 0.29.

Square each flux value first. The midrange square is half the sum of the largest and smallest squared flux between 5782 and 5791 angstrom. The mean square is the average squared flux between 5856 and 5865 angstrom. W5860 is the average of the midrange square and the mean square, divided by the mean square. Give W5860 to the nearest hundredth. 0.99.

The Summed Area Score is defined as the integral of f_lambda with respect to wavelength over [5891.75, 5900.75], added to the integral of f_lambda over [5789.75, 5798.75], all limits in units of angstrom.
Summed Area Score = 1922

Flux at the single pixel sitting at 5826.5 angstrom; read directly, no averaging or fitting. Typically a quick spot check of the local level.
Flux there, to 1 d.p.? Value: 133.9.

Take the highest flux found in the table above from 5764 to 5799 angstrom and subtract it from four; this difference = -114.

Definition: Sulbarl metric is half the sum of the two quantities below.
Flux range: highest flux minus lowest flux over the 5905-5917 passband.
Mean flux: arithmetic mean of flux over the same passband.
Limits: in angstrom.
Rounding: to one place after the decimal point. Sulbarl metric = 63.7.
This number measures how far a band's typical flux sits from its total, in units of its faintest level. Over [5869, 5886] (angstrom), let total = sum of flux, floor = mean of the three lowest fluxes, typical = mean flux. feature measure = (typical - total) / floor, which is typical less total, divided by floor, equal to -11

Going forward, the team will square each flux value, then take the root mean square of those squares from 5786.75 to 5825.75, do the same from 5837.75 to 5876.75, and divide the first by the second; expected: 0.92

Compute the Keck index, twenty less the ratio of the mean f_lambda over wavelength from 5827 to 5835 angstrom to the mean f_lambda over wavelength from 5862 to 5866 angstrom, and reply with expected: 18.9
